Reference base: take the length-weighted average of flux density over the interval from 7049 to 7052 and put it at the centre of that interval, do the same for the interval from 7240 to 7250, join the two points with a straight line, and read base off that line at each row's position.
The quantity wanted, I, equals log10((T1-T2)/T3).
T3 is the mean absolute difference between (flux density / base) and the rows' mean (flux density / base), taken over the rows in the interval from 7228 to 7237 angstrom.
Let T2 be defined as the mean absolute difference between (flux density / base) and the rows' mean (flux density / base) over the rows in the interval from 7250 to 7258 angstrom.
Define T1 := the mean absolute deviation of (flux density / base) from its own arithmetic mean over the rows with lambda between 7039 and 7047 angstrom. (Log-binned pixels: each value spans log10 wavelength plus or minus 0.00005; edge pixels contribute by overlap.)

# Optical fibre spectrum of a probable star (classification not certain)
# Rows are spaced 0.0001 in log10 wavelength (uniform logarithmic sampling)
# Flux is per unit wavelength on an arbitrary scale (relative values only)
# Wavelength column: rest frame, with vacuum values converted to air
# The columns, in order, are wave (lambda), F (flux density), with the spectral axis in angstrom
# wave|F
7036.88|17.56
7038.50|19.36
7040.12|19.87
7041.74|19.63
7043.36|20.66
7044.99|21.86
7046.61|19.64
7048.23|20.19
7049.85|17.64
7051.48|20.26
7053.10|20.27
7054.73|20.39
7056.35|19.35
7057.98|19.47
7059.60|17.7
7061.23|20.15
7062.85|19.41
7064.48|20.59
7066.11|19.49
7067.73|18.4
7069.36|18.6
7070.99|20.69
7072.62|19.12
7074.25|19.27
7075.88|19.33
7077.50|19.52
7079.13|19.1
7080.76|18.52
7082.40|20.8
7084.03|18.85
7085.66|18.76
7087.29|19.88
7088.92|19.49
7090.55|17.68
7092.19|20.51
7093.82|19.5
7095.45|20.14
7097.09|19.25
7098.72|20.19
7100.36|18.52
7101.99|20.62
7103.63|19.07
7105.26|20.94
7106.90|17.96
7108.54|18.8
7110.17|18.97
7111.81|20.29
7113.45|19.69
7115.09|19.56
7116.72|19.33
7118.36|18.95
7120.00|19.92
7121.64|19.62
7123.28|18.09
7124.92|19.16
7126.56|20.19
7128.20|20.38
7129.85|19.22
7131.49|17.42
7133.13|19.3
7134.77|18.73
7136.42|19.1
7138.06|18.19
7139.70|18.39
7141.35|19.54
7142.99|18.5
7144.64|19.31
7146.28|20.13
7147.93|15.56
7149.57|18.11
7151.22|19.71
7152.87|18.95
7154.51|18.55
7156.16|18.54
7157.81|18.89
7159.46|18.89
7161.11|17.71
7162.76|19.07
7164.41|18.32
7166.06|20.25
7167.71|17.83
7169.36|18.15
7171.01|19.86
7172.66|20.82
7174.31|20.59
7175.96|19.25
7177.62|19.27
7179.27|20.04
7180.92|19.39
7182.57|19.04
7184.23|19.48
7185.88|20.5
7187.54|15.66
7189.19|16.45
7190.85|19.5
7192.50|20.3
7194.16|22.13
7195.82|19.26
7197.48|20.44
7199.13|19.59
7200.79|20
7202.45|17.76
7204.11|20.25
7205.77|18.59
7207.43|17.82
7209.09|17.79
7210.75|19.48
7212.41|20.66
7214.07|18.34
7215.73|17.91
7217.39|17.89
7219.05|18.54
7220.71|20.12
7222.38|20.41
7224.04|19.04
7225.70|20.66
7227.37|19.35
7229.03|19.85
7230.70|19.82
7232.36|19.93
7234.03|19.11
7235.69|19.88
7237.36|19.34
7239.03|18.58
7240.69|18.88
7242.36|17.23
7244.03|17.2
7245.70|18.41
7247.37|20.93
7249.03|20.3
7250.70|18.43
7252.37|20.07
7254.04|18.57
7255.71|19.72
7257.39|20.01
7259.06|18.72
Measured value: -0.6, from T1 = 0.039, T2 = 0.037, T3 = 0.013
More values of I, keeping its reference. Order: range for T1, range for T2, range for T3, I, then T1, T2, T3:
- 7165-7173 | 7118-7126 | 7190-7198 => -0.1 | 0.059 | 0.027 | 0.041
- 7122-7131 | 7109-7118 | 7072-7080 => 0.5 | 0.037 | 0.018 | 0.007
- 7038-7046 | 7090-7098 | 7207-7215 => -1.6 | 0.042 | 0.040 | 0.053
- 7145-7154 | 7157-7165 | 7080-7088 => 0.0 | 0.070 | 0.024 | 0.042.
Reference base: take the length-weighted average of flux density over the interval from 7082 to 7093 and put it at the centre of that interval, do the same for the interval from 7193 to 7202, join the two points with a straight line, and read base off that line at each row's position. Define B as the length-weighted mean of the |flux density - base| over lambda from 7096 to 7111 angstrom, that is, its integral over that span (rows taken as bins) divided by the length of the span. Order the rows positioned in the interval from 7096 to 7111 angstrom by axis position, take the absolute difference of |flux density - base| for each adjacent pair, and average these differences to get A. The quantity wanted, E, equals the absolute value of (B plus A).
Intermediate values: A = 0.47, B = 0.85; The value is 1.3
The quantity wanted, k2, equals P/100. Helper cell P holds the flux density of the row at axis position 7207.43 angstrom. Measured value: 0.178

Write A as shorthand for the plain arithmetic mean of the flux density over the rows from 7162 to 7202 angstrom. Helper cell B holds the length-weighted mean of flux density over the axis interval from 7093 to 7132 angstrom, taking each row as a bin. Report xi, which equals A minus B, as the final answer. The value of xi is -0.04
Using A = 19.4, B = 19.42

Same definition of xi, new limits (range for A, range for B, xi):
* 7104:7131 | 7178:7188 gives 0.28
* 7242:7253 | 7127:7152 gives 0.15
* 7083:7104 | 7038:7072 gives -0.27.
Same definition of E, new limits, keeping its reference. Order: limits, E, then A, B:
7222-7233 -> 1.2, 0.61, 0.64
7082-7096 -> 1.4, 0.68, 0.73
